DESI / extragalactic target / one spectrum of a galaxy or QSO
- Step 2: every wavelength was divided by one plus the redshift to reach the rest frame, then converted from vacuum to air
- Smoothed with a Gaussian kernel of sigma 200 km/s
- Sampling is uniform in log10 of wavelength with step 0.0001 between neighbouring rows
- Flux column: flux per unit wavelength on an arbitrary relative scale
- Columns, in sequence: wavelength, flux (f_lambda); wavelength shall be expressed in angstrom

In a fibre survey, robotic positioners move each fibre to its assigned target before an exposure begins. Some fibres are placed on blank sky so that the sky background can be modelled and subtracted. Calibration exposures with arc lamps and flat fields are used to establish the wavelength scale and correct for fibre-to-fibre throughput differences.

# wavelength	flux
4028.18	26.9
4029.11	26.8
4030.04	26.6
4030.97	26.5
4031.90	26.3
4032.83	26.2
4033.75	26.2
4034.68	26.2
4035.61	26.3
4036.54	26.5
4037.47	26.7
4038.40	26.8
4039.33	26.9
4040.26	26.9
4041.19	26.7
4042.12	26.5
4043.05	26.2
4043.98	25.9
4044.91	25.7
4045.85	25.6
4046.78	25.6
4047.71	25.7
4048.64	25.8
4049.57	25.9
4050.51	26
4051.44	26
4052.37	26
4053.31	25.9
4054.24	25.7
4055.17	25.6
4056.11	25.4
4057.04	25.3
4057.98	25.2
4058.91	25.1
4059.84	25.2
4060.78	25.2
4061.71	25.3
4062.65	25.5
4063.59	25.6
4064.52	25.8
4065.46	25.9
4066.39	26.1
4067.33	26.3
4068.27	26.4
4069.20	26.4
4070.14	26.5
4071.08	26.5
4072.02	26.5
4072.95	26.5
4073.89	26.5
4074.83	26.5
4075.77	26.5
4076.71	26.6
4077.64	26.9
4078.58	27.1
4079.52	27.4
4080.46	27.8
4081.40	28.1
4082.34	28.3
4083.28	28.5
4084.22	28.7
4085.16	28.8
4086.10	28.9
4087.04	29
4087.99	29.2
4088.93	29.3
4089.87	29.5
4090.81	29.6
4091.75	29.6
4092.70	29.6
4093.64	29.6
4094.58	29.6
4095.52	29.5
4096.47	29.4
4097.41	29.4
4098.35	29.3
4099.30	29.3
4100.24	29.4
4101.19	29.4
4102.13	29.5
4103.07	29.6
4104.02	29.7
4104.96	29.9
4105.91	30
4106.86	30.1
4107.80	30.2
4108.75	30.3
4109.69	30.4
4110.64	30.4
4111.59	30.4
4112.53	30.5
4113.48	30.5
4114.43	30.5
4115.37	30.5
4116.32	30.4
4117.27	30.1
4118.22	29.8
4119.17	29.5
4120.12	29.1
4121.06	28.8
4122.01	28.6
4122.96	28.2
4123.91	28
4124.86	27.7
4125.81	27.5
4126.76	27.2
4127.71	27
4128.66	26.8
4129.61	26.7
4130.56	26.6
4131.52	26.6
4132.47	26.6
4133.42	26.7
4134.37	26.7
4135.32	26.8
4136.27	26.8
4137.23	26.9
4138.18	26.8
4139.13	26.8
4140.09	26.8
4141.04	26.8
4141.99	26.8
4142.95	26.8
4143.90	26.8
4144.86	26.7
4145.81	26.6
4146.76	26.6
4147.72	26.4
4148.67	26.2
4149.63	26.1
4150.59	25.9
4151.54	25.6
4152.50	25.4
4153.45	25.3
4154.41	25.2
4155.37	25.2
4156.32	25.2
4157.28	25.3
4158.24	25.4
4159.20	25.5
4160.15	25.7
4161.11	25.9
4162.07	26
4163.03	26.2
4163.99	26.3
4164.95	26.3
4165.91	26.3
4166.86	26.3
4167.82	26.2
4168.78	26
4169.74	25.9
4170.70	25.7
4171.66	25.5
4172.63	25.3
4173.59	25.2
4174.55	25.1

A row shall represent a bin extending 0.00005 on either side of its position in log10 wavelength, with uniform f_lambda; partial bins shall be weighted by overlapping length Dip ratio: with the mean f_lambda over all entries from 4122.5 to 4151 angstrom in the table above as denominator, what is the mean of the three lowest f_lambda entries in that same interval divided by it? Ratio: 0.972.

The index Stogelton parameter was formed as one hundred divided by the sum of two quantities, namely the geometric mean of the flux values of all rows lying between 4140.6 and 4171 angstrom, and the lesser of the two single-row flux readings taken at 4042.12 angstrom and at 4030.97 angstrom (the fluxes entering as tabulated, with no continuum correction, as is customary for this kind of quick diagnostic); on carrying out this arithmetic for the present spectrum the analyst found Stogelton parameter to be 1.90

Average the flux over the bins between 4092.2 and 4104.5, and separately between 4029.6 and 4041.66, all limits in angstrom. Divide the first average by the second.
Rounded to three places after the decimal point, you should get 1.112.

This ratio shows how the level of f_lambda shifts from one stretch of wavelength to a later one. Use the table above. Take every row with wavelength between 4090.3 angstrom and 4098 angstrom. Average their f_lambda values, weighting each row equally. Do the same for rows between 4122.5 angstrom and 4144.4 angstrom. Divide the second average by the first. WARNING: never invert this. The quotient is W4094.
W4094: 0.91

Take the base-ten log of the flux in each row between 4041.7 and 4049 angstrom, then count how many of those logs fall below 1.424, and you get 8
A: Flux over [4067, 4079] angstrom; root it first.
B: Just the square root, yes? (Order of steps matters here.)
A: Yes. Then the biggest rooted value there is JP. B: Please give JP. 5.2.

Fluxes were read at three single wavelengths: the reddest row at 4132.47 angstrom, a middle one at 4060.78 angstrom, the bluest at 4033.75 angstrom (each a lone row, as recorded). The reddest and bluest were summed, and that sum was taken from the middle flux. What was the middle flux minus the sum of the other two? -27.6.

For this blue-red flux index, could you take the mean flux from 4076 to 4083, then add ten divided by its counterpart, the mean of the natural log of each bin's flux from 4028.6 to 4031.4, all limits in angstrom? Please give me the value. 30.5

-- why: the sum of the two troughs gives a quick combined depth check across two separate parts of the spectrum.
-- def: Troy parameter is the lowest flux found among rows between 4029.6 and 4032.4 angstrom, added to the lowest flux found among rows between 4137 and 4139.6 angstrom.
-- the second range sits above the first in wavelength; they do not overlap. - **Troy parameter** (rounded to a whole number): 53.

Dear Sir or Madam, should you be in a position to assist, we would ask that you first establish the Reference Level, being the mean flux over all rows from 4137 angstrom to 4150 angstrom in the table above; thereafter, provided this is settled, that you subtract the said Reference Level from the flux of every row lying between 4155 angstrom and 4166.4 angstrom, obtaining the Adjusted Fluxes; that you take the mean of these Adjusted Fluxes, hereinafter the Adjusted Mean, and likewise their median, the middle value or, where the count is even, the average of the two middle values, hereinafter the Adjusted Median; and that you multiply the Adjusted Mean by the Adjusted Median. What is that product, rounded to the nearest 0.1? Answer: 0.7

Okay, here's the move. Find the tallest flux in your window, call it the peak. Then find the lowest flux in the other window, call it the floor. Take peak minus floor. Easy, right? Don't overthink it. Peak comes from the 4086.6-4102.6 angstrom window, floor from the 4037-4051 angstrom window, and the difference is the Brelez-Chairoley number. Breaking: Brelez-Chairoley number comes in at 4.00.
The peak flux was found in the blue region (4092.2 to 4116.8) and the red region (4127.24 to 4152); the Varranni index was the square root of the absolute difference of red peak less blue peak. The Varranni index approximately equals 1.9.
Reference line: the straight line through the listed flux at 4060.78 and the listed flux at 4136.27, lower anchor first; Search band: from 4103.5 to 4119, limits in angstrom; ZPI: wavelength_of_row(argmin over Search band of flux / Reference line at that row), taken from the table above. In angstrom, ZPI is 4118.22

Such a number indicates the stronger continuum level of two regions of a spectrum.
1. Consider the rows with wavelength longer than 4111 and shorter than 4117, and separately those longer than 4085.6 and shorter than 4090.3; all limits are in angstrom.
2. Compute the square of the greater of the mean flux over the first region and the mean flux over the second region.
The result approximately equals 928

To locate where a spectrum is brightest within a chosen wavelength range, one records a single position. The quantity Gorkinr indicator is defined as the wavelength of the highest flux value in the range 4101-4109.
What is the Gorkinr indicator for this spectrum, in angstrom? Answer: 4108.75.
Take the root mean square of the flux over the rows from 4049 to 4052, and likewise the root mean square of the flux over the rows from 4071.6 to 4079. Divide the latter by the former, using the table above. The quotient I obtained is 1.03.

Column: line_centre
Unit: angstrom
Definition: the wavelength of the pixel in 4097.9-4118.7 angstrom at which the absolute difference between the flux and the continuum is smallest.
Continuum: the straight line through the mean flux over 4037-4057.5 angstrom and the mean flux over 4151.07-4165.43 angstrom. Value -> 4098.35 angstrom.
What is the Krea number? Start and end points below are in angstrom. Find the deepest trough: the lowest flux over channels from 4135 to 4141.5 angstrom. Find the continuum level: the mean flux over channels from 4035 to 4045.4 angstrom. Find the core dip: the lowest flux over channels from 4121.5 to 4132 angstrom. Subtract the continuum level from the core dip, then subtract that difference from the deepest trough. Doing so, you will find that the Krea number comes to 27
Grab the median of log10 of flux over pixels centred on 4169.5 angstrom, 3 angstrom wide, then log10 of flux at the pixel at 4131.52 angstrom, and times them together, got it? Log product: 2.01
